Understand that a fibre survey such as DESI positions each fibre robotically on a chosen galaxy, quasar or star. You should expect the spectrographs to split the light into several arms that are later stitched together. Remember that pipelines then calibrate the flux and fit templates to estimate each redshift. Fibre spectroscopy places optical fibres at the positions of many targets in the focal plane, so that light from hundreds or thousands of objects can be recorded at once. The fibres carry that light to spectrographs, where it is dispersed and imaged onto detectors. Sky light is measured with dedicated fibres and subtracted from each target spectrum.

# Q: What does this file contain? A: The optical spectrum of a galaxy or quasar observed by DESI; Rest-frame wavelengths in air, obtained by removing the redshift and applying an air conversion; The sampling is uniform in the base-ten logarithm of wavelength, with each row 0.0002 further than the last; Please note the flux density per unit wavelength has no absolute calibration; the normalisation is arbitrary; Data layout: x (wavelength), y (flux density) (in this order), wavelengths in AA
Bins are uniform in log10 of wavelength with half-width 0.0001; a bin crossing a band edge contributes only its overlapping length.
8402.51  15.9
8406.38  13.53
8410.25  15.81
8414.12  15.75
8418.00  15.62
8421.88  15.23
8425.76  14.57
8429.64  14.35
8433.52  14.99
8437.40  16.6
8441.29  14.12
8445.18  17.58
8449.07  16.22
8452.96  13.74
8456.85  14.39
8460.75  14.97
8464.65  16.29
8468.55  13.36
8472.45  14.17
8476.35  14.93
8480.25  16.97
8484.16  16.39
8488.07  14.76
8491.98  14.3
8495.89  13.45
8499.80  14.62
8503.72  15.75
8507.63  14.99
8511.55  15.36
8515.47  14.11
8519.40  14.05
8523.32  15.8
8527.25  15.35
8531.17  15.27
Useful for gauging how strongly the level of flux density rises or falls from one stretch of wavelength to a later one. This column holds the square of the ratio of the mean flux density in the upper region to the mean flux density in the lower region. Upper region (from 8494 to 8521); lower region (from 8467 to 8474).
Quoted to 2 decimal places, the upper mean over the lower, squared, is 1.13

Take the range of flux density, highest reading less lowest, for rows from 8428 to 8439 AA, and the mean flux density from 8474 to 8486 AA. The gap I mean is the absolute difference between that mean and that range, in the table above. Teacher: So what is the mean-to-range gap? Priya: 13.8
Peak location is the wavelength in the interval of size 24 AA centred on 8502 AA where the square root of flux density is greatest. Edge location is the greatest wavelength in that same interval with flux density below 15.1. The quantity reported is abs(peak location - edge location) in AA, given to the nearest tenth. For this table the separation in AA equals 3.9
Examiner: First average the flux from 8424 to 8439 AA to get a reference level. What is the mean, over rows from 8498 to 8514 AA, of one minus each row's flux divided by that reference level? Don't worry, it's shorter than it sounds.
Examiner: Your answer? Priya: -0.003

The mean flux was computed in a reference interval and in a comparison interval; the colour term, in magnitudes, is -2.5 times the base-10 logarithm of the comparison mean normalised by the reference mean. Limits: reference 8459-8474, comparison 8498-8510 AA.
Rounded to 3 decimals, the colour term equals -0.031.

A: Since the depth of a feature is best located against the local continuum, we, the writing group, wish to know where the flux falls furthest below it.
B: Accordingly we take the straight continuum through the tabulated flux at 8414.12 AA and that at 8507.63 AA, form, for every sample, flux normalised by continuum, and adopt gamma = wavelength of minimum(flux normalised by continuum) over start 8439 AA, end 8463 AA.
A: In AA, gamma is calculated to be 8452.96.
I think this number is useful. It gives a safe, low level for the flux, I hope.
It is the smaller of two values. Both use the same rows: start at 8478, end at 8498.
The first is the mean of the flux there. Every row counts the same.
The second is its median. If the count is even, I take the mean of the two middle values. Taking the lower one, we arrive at 14.8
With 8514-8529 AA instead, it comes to 14.7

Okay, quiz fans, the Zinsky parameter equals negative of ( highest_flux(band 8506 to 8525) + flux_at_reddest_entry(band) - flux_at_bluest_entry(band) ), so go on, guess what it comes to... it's -16.6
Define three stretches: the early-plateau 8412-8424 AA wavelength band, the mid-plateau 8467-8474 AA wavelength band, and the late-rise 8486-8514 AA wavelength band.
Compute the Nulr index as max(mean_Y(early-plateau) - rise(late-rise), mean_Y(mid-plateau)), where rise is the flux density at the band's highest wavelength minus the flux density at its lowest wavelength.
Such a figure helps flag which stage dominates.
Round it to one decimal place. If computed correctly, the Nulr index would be 14.9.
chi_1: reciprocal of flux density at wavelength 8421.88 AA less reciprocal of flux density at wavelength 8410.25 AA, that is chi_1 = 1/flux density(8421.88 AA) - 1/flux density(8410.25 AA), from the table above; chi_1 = 0.002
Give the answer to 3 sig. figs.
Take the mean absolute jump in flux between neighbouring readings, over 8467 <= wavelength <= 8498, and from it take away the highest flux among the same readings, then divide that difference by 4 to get -3.99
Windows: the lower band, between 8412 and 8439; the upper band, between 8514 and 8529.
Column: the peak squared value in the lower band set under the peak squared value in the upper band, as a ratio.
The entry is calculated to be 0.91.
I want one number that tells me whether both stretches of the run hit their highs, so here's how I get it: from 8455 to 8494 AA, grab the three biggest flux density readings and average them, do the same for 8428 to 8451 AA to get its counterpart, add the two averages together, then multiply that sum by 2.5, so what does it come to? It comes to 83.4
